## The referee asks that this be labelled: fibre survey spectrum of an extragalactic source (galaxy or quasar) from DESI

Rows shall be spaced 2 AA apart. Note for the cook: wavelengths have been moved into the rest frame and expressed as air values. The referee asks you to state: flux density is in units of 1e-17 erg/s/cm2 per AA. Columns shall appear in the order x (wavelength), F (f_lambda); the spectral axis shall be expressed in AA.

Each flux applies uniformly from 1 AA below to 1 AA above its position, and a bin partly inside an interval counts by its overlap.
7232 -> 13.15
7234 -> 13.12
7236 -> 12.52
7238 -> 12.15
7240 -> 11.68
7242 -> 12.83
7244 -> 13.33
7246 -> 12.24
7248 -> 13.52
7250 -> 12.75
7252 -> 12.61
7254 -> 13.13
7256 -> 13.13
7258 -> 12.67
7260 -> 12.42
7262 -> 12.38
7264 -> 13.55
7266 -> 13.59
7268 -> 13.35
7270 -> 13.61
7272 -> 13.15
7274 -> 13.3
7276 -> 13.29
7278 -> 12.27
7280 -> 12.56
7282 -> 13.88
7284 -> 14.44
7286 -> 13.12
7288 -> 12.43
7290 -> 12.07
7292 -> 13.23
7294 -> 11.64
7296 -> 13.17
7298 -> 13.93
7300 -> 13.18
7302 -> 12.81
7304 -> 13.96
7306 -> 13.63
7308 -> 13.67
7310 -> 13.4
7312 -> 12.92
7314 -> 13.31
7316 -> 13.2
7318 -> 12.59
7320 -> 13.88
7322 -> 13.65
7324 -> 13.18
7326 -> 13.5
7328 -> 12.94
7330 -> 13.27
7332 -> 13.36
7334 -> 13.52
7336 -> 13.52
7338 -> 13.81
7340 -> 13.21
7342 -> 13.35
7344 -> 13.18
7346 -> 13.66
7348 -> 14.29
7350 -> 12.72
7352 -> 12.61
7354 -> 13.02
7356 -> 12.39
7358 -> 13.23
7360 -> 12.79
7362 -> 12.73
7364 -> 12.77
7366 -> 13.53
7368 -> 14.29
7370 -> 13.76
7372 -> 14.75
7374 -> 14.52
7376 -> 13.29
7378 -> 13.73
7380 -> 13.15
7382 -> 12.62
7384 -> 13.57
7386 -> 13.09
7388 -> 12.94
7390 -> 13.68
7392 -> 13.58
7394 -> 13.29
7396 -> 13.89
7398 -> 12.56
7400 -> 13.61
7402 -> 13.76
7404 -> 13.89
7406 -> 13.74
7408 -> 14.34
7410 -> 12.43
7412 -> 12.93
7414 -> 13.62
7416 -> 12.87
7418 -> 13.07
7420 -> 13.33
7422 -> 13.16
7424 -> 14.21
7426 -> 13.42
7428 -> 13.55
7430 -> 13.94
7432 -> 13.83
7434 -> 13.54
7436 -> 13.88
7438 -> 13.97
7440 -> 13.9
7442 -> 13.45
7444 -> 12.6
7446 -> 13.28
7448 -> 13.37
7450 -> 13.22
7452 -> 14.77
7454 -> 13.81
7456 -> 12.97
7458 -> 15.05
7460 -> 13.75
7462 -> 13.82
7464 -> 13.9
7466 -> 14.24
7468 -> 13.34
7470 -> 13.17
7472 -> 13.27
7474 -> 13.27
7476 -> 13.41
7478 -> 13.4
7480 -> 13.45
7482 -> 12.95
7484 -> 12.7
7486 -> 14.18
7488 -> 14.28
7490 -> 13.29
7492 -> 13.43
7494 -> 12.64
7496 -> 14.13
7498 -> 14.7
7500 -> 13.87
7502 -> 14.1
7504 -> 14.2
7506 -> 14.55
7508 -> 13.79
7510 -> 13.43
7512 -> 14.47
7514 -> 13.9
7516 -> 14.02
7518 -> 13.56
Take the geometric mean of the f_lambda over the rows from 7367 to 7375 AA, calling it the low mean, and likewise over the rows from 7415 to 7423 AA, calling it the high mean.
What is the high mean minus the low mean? -1.2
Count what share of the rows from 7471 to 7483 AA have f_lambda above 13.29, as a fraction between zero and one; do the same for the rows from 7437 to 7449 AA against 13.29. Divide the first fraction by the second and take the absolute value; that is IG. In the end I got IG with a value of 0.75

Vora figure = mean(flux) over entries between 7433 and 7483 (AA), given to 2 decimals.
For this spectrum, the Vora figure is 13.59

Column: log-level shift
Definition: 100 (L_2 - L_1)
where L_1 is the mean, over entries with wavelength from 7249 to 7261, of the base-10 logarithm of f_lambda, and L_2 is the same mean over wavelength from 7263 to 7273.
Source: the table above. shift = 2.2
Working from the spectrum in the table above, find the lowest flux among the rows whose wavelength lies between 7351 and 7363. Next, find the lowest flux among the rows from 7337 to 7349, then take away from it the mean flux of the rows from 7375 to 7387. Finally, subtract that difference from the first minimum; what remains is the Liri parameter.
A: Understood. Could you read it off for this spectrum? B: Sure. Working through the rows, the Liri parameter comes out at 12.5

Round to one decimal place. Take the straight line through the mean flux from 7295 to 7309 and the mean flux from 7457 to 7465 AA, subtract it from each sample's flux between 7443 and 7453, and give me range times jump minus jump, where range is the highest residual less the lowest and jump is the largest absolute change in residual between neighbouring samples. 1.8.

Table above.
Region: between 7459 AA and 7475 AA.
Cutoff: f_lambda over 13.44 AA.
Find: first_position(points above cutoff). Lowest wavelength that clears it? 7460 AA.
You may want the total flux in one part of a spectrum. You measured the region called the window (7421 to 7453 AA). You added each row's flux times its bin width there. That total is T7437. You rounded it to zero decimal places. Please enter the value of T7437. 436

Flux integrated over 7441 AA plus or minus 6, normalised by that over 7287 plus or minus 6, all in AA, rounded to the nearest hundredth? 1.02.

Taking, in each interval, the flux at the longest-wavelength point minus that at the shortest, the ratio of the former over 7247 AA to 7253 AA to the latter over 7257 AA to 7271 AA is -1.0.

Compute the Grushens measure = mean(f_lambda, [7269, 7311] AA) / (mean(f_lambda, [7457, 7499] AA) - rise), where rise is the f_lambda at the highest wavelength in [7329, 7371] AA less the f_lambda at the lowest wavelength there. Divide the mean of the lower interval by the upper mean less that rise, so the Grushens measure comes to 1.00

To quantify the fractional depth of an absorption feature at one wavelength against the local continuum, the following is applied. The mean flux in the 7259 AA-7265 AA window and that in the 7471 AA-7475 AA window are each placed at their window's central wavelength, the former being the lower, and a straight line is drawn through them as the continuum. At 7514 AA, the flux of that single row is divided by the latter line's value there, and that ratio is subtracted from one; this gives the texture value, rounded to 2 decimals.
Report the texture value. -0.04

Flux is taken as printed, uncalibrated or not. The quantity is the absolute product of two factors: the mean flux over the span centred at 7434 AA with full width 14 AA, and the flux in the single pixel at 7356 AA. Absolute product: 171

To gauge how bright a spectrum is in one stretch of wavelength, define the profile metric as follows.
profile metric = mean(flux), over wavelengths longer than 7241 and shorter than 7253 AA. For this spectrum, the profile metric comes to 12.9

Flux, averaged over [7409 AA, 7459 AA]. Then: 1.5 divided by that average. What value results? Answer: 0.1109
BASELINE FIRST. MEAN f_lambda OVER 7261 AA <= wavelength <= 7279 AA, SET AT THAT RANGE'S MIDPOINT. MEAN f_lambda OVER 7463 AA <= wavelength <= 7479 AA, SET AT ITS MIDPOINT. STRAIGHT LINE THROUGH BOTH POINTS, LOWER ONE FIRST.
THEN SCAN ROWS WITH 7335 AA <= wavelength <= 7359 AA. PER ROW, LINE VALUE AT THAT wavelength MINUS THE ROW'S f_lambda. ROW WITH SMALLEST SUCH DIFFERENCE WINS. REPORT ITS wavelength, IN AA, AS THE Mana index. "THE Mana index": 7348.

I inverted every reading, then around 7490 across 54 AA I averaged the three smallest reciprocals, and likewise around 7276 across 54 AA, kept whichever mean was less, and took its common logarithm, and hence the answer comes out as -1.16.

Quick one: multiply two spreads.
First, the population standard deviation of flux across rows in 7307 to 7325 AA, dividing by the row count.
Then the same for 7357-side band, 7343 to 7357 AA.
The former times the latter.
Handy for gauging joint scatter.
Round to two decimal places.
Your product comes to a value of 0.23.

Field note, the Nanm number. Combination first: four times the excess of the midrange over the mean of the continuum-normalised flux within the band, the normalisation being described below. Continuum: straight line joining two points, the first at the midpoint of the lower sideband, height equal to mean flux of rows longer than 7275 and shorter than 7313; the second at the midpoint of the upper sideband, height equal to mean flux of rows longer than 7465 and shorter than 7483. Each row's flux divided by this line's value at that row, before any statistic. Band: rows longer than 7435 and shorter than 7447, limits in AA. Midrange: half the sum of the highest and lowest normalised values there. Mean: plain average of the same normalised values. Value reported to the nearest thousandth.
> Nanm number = -0.068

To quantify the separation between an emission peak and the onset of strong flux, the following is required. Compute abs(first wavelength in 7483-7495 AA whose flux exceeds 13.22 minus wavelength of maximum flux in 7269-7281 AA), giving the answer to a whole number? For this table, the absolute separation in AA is 216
